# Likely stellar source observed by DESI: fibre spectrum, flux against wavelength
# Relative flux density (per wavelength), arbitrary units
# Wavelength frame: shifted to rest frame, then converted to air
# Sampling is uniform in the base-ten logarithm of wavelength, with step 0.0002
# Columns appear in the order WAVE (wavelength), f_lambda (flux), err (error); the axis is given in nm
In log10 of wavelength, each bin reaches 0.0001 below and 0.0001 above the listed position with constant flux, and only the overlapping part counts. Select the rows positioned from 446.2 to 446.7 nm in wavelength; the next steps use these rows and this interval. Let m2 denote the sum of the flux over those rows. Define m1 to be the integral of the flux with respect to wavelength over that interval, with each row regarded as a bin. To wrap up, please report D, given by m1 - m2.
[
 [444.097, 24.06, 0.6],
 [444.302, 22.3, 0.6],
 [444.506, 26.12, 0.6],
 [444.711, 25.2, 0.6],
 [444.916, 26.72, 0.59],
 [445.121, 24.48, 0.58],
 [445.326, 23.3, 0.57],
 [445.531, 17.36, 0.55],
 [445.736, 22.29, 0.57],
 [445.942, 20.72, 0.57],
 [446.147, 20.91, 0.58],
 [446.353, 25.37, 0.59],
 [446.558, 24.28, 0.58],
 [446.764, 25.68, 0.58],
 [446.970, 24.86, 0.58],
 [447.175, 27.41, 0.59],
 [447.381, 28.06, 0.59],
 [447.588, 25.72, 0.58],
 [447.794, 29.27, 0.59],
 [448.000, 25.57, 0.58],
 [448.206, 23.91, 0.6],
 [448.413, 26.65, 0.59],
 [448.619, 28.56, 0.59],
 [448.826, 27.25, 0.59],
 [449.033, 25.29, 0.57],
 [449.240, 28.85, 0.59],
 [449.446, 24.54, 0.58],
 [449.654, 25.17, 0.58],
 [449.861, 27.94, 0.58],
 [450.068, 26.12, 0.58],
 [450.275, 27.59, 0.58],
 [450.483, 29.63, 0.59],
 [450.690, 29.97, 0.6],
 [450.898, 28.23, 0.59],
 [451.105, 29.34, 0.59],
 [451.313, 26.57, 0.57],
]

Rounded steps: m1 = 12.2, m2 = 50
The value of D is -37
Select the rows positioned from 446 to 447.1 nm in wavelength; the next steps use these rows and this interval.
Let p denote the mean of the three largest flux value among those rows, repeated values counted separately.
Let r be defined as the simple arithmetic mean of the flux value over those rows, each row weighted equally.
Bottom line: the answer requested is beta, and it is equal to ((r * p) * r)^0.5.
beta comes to 122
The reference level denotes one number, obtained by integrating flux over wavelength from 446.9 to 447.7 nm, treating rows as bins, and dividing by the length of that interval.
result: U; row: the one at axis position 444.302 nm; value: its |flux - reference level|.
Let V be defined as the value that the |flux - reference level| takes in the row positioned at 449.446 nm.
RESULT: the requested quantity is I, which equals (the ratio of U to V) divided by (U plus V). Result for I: 0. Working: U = 4.32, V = 2.08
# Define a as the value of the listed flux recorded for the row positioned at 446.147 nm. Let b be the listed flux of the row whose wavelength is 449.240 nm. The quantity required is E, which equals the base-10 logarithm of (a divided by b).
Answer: -0.14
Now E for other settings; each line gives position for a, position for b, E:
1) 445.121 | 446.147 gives 0.07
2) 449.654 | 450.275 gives -0.04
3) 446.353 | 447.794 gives -0.06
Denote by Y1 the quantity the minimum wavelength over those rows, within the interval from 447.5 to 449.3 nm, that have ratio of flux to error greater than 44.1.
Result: 447.588 nm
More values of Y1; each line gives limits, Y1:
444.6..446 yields 444.916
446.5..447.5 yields 446.764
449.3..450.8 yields 449.861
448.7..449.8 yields 448.826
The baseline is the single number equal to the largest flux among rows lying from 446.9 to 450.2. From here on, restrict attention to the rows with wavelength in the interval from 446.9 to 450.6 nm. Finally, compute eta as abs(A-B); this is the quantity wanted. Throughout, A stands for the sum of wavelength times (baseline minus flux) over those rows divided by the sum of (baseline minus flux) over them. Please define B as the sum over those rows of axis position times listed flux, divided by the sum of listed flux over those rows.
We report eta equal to 0.15 nm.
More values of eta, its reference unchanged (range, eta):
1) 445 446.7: 0.04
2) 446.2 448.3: 0.06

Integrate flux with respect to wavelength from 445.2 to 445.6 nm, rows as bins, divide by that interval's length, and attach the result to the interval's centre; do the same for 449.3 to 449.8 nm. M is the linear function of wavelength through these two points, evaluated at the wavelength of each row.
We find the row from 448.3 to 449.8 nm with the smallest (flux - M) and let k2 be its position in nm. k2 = 449.446 nm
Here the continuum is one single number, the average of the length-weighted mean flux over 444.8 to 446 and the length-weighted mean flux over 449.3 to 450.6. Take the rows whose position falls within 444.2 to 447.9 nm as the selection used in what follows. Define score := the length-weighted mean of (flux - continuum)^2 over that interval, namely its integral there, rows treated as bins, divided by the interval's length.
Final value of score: 8.1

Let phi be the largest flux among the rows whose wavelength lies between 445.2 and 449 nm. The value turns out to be 29.27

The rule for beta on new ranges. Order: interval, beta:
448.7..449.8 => 137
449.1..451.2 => 151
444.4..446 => 119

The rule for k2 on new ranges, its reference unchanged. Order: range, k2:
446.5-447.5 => 446.558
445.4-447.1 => 445.531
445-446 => 445.531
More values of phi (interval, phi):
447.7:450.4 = 29.27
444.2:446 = 26.72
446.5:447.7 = 28.06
